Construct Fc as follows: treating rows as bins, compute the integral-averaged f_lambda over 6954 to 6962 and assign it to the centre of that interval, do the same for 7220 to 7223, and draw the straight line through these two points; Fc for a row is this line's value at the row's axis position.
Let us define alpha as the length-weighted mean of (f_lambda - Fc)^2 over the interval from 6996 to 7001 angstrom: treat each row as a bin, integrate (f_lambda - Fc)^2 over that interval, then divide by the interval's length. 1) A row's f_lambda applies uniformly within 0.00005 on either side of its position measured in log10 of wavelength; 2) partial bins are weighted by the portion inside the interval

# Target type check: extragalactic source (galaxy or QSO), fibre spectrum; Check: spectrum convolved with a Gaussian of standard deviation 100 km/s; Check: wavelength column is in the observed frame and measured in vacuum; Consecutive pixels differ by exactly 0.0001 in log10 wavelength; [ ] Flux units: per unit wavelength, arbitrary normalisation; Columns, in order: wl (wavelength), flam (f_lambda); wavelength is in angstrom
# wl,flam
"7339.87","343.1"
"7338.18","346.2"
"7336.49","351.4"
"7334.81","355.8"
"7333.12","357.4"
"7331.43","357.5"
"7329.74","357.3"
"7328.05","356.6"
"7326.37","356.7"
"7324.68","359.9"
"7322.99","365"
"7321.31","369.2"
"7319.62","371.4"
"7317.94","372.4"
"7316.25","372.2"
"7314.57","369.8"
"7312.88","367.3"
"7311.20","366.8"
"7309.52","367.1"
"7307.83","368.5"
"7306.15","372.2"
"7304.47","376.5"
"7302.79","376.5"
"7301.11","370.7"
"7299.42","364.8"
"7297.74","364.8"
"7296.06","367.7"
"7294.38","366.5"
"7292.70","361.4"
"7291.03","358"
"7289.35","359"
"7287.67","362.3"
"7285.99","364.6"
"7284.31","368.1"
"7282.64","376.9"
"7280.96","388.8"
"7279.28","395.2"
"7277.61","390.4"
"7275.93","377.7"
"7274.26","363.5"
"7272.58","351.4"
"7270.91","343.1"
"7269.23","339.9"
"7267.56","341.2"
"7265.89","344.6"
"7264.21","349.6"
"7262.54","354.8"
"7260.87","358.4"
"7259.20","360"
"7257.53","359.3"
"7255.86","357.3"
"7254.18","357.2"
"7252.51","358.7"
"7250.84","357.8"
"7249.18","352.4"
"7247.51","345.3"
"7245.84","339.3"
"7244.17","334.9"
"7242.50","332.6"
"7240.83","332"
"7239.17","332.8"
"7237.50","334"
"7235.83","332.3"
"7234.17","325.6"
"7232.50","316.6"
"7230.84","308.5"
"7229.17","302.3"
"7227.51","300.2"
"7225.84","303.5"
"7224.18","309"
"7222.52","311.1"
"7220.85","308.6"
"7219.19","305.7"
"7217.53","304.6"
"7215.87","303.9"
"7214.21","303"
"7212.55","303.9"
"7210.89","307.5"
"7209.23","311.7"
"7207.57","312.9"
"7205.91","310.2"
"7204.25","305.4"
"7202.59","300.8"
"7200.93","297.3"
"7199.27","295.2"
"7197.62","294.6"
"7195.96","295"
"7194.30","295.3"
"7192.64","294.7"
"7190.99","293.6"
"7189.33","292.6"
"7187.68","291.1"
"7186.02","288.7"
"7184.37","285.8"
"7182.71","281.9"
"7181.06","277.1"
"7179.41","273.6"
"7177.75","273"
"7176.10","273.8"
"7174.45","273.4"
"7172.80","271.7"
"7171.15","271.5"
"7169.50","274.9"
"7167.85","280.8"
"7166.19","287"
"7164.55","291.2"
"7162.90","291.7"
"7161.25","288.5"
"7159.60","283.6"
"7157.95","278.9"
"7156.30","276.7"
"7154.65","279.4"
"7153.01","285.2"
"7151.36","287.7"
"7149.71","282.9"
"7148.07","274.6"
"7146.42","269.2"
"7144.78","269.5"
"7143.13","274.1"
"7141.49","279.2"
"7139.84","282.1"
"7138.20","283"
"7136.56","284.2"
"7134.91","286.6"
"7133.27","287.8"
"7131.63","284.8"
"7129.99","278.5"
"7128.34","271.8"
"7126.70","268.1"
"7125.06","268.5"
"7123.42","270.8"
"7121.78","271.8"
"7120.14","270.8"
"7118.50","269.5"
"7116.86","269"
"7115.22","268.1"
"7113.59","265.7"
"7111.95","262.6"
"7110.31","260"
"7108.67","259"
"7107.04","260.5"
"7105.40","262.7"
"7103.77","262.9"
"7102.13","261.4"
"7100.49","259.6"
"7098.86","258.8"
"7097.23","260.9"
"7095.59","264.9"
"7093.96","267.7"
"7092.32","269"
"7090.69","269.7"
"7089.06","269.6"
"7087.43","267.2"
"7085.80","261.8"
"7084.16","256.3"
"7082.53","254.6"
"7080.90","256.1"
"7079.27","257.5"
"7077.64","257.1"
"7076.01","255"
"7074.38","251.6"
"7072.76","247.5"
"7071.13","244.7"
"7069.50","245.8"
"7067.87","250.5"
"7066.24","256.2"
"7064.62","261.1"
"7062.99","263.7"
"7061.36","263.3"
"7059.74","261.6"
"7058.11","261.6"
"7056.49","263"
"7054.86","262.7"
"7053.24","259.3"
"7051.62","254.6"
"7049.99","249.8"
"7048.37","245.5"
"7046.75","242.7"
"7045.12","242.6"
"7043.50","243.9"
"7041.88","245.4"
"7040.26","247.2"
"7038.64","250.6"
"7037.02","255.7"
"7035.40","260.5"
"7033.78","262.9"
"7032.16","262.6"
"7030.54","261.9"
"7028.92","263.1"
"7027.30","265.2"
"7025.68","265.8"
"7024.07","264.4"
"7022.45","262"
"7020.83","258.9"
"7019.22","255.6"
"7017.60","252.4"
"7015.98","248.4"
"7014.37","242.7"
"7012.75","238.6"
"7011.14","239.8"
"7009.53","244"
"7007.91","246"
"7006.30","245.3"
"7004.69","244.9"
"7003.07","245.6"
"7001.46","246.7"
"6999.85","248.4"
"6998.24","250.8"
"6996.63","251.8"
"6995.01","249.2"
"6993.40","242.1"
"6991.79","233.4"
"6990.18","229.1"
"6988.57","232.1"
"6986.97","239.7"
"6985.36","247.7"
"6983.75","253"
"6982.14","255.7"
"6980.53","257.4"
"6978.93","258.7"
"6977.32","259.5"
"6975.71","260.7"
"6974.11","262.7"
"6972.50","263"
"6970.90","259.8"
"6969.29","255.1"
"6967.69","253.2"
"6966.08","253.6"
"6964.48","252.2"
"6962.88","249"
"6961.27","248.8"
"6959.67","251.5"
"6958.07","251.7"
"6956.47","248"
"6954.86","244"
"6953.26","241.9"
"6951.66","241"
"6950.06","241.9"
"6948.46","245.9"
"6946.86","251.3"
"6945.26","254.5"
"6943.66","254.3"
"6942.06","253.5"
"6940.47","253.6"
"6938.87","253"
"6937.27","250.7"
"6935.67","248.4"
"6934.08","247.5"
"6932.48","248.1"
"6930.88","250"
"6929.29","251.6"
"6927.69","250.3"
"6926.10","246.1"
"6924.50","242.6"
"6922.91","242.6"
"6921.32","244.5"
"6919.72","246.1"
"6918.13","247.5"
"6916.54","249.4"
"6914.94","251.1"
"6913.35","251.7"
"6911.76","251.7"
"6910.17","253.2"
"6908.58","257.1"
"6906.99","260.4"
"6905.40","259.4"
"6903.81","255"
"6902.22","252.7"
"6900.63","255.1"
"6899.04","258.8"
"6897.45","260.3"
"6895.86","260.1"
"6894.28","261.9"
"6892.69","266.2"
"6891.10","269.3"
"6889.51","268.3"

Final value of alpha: 68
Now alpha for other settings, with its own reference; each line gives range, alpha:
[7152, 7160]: 192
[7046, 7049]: 639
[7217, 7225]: 5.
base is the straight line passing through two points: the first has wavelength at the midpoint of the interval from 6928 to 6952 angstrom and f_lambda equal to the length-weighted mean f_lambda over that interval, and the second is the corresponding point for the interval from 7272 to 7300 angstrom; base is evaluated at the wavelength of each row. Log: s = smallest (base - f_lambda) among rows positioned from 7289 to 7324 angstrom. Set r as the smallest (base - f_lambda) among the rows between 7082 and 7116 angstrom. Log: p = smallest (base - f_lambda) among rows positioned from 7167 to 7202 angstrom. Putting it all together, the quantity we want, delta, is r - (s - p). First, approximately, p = 43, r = 32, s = -1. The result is 76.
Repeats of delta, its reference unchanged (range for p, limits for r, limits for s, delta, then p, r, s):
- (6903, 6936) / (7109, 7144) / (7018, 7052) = -7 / -22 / 29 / 14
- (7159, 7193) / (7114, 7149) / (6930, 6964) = 68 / 35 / 29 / -4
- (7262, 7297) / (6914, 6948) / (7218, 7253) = -37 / -28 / -10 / -1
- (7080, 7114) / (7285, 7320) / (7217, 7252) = 31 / 32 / -1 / 0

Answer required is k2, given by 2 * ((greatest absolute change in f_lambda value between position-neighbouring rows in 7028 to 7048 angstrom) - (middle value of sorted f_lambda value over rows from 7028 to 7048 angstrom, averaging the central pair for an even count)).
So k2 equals -496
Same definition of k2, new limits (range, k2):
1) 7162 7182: -536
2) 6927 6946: -498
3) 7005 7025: -483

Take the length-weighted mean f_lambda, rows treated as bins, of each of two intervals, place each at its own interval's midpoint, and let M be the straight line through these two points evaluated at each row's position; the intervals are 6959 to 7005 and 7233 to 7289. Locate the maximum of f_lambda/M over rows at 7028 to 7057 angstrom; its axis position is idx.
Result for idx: 7028.92 angstrom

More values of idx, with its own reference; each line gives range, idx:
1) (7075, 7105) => 7089.06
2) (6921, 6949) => 6929.29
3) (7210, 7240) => 7237.50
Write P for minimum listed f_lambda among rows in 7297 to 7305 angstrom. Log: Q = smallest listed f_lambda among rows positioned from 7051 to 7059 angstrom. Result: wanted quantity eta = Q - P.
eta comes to -110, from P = 364.8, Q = 254.6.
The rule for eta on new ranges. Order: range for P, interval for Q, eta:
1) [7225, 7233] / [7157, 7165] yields -21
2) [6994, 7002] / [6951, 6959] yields -6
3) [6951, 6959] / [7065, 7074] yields 4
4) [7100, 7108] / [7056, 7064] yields 2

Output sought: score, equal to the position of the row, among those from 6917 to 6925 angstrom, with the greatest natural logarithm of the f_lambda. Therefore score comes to 6918.13 angstrom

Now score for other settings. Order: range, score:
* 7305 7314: 7306.15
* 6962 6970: 6969.29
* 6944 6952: 6945.26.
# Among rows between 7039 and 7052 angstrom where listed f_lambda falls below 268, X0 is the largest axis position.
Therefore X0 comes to 7051.62 angstrom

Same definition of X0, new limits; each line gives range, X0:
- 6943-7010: 7009.53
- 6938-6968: 6967.69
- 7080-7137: 7113.59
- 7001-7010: 7009.53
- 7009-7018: 7017.60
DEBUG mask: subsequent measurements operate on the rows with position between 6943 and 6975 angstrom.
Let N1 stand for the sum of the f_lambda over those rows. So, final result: 5023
